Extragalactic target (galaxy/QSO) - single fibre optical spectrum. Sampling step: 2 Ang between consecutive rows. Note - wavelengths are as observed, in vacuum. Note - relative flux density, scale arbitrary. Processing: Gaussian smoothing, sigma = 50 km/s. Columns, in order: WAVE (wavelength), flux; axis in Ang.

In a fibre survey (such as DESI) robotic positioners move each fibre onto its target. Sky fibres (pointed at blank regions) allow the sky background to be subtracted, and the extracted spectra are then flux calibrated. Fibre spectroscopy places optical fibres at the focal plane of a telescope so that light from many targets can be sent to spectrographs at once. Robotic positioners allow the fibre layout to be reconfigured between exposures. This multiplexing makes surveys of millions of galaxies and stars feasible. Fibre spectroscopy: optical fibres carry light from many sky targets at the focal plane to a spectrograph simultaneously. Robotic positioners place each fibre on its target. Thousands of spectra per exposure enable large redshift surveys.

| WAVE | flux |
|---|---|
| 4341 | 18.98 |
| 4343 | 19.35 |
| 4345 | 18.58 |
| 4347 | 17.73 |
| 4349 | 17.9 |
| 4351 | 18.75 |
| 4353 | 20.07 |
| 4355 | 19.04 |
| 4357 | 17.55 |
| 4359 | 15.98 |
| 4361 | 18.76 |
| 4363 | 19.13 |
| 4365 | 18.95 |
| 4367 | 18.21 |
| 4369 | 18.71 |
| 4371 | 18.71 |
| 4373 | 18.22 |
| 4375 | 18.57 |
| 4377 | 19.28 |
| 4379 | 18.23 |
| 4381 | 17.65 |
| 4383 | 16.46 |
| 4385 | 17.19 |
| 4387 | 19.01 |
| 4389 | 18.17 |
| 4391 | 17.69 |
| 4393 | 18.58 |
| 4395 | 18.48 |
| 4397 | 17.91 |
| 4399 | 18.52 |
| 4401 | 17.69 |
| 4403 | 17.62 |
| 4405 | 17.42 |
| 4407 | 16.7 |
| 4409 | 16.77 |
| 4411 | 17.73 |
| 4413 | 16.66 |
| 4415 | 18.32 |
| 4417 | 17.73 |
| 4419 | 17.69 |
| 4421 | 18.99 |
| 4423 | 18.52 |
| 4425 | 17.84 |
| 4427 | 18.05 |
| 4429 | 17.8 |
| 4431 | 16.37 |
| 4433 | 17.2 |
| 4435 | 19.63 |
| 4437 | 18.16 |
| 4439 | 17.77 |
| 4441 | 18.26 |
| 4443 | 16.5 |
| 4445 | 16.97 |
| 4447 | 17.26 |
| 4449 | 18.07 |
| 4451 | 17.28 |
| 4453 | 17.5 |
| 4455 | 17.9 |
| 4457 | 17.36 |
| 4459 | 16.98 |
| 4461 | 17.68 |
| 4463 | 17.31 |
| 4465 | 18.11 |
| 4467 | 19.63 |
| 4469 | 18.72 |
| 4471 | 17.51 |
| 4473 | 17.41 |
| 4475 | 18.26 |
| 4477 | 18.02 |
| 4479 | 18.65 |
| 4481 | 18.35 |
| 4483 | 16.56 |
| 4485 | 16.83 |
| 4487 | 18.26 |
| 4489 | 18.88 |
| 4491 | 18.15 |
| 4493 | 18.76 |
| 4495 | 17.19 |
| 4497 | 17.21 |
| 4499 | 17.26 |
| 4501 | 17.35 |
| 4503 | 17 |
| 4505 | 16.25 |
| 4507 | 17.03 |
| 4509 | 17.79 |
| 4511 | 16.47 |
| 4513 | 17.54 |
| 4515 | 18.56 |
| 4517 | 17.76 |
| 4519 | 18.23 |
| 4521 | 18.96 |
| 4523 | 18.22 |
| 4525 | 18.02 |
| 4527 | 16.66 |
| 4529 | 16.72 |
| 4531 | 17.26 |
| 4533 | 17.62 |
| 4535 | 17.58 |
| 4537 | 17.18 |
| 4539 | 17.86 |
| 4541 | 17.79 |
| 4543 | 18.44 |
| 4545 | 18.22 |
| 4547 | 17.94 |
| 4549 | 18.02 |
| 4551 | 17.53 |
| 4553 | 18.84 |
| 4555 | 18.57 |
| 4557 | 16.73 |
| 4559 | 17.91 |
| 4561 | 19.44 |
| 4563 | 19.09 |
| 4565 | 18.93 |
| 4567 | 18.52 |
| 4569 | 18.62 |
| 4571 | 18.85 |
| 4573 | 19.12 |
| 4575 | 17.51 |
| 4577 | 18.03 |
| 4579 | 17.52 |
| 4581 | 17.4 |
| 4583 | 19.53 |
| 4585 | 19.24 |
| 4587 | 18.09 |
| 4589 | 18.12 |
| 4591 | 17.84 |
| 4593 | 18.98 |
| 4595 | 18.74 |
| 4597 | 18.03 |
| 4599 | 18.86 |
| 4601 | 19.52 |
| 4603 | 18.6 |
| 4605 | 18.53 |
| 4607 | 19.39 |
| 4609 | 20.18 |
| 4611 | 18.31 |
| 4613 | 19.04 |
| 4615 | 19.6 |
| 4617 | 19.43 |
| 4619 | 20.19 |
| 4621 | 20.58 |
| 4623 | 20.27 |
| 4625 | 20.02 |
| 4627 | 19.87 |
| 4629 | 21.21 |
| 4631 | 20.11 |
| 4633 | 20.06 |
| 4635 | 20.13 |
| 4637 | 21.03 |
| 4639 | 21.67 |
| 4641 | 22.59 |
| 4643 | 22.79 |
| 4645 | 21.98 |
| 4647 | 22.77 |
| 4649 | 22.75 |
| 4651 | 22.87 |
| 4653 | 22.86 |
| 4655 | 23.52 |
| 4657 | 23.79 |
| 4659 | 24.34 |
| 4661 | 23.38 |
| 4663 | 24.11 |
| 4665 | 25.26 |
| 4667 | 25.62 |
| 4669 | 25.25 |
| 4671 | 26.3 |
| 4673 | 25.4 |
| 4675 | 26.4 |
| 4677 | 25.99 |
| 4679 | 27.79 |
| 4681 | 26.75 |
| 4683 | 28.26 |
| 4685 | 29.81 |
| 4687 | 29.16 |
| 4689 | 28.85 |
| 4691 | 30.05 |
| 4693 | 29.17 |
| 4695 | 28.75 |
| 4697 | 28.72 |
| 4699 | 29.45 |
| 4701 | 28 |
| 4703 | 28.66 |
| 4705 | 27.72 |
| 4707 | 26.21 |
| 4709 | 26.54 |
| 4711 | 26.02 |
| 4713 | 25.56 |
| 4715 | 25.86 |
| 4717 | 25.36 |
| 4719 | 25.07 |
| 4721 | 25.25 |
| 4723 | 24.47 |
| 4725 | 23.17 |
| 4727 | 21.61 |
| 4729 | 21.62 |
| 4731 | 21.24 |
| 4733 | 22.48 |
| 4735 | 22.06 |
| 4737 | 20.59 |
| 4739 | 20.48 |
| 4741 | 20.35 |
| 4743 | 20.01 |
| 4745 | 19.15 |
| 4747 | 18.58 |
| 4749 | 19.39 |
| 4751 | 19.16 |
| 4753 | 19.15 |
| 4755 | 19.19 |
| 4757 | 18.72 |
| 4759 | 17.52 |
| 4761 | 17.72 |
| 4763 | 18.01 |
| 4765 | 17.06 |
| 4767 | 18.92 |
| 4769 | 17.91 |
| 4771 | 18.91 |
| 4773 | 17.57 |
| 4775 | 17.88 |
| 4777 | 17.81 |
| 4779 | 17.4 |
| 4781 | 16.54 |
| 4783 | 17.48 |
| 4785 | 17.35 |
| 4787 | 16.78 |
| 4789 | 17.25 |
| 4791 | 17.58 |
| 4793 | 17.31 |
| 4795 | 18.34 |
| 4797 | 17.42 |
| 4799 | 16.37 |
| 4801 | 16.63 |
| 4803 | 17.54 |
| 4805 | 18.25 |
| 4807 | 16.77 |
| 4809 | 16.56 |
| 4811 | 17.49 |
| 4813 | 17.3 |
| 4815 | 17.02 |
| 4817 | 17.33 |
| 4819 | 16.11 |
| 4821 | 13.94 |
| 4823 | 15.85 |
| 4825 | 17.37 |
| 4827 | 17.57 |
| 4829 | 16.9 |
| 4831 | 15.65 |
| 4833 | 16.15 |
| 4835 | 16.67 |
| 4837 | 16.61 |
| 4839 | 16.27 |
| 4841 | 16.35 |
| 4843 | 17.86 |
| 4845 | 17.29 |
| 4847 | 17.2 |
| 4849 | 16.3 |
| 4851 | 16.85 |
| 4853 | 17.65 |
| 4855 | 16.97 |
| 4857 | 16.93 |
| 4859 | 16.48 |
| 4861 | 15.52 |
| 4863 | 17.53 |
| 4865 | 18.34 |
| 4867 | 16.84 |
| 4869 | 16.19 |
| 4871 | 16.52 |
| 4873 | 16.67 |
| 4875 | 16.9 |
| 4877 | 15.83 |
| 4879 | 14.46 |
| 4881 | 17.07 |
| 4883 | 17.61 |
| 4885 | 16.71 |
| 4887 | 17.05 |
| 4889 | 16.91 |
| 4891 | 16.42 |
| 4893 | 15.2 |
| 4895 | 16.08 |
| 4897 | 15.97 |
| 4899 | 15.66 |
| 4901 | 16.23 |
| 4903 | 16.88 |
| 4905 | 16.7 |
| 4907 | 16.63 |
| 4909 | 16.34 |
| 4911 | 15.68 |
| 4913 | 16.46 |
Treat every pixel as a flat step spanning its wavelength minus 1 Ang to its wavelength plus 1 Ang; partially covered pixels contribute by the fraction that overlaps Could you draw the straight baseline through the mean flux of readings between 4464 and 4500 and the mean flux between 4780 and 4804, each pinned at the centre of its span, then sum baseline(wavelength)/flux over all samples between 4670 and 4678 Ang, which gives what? 2.7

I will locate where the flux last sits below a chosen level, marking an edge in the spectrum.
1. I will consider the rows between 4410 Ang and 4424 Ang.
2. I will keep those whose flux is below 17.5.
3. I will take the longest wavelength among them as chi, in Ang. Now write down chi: 4413 Ang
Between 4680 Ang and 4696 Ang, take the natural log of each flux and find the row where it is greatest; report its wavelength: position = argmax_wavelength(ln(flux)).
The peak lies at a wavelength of 4691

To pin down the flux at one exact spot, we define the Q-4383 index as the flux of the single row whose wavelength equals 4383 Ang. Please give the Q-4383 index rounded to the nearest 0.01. 16.46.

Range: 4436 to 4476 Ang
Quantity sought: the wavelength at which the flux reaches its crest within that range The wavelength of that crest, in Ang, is 4467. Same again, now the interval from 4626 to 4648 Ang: 4643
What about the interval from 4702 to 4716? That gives 4703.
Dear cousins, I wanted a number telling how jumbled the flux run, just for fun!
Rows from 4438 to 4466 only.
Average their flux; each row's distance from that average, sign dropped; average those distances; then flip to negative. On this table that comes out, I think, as -0.40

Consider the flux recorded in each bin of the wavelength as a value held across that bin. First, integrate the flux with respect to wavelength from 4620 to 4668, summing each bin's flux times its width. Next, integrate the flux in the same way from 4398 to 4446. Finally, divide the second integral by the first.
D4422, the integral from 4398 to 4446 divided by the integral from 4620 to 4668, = 0.80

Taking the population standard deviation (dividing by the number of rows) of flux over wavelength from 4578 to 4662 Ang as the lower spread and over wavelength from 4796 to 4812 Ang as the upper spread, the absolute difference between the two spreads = 1.3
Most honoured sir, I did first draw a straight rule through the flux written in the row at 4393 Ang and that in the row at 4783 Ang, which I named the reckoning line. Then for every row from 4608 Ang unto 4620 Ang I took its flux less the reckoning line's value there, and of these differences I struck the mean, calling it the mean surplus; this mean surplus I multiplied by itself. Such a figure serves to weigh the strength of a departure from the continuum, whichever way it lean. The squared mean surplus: 2.3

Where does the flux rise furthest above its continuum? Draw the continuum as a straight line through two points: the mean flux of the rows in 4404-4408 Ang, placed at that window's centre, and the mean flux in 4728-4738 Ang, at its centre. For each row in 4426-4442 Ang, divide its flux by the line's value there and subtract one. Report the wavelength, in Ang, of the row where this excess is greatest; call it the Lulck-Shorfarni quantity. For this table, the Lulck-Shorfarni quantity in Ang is 4435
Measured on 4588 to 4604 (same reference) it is 4601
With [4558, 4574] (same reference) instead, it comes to 4561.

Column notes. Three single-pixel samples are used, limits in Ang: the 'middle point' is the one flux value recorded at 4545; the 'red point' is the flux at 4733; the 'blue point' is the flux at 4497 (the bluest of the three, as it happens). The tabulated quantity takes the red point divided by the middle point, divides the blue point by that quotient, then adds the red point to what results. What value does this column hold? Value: 36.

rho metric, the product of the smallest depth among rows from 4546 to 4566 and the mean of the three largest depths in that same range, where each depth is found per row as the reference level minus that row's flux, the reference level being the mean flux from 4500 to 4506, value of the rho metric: 1.3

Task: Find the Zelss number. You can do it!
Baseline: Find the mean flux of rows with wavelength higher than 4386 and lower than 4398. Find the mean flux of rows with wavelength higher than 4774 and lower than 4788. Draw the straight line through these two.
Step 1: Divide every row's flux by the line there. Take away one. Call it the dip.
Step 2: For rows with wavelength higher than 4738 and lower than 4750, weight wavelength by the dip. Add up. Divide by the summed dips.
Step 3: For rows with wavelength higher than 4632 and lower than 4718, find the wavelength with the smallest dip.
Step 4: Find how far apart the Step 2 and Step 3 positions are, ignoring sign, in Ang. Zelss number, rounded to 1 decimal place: 110.2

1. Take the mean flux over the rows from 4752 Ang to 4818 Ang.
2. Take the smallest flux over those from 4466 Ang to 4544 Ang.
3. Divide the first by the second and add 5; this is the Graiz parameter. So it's 6.08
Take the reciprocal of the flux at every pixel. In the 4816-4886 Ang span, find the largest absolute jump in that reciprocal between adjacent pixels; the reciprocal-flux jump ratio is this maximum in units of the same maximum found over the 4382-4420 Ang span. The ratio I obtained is 1.9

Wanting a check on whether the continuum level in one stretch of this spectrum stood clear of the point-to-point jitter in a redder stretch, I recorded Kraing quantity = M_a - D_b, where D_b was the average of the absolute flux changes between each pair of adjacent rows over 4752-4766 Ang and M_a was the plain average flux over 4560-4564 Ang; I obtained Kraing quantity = 18.7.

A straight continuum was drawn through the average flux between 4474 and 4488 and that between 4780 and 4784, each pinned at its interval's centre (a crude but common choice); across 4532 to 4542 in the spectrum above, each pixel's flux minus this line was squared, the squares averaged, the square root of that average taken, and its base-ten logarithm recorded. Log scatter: -0.59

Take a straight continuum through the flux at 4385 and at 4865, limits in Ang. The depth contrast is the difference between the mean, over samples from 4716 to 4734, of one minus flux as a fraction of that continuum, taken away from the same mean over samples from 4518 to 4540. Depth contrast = 0.29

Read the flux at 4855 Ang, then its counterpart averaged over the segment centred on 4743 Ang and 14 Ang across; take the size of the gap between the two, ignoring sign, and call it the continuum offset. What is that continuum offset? 2.8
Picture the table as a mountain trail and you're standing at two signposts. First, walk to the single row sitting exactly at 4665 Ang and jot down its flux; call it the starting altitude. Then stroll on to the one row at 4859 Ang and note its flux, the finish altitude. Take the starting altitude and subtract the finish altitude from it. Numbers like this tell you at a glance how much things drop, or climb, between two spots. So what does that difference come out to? 8.8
